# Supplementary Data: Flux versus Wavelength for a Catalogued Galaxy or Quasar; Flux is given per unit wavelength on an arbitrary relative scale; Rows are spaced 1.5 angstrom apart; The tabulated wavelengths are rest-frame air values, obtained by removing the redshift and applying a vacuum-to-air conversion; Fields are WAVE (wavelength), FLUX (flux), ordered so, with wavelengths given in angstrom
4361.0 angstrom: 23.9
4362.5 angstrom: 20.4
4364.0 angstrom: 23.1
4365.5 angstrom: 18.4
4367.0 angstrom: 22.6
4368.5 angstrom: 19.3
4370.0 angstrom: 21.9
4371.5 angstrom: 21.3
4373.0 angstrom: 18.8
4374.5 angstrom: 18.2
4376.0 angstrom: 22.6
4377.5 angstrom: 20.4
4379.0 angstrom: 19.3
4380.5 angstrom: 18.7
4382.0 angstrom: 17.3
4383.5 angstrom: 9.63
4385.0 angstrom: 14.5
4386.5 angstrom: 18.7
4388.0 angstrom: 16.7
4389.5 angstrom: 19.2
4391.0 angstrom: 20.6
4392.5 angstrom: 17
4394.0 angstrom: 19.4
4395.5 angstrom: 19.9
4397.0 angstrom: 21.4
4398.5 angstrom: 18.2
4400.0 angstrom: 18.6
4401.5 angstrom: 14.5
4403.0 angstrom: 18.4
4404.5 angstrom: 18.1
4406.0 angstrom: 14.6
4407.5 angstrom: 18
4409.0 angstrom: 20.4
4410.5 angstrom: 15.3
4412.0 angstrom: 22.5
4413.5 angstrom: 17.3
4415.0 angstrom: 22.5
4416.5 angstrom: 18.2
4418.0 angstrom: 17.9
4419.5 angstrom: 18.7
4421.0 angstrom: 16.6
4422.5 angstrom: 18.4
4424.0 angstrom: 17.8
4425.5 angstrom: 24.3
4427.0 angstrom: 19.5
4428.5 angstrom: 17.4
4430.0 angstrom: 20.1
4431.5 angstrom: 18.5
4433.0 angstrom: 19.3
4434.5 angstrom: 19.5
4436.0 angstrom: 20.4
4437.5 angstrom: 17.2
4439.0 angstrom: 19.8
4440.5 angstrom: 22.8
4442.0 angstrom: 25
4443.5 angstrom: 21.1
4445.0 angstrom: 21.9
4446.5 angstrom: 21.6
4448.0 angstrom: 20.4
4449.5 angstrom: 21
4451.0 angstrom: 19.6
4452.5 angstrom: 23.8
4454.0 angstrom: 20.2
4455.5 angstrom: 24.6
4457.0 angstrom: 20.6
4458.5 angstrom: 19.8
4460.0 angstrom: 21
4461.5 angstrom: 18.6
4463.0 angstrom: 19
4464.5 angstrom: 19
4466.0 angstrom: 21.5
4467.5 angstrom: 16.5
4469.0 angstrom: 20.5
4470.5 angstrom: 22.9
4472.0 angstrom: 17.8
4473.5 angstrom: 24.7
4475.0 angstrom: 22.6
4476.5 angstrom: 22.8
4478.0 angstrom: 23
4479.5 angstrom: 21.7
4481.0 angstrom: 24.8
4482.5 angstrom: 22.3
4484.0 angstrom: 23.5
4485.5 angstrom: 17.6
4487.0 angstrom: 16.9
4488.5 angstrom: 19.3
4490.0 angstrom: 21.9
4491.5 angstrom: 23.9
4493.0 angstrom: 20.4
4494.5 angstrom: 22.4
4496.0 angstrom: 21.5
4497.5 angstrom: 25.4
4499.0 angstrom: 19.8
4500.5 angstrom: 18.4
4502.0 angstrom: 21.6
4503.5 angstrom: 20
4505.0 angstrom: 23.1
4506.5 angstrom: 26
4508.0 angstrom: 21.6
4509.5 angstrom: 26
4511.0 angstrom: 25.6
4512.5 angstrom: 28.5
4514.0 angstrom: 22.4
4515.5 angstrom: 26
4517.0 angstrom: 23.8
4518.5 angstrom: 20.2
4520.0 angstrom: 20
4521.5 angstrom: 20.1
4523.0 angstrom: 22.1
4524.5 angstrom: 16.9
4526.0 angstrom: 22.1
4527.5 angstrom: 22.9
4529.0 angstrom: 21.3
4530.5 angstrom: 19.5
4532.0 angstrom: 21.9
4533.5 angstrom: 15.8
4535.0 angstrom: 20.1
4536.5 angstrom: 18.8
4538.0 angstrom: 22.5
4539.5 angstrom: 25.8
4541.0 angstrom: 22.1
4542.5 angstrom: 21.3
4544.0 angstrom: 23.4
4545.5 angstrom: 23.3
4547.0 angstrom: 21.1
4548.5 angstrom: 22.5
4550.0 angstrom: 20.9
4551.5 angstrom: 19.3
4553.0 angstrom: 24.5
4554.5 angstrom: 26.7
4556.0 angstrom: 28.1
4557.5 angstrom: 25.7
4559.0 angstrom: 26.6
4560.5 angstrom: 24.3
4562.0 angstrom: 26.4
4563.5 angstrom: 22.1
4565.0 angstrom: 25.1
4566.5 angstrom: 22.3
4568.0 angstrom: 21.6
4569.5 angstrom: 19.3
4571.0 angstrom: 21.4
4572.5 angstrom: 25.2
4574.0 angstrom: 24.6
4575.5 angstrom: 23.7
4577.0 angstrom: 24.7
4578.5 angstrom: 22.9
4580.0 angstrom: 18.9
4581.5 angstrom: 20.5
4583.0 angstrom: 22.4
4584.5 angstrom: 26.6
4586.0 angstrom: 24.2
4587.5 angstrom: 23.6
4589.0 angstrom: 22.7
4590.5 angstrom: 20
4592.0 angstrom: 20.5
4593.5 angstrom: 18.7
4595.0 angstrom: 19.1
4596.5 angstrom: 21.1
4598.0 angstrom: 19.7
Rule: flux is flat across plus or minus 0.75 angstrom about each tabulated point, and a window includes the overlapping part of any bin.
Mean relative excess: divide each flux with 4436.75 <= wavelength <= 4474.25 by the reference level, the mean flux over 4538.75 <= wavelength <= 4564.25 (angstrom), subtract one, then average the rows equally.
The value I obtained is -0.12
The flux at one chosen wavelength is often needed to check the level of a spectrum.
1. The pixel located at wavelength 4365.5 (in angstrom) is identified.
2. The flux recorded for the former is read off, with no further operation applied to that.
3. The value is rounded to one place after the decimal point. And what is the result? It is 18.4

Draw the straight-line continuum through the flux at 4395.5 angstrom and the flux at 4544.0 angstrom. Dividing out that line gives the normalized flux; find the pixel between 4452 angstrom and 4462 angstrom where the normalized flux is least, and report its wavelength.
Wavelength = 4461.5 angstrom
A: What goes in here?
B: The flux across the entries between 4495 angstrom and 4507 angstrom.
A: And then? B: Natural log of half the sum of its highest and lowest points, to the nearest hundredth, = 3.10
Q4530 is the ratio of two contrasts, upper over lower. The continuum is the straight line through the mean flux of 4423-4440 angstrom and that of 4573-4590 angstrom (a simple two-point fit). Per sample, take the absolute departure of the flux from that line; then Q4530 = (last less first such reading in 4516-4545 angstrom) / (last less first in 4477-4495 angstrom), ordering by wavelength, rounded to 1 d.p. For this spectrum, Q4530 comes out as 1.1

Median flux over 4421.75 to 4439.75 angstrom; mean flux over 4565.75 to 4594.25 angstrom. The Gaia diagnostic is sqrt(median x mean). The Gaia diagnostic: 20.8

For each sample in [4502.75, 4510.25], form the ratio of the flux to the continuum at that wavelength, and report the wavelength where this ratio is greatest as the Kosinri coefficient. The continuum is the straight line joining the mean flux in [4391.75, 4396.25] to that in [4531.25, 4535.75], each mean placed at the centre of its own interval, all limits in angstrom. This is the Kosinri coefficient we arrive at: 4506.5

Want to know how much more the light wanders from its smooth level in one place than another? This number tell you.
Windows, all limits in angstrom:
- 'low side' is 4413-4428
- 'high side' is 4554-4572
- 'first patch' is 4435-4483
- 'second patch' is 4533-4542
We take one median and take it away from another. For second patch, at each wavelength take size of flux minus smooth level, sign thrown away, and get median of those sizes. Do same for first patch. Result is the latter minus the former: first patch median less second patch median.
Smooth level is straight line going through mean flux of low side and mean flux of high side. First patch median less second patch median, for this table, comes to -1.2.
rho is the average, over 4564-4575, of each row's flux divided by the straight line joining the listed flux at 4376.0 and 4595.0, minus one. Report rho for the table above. 0.168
